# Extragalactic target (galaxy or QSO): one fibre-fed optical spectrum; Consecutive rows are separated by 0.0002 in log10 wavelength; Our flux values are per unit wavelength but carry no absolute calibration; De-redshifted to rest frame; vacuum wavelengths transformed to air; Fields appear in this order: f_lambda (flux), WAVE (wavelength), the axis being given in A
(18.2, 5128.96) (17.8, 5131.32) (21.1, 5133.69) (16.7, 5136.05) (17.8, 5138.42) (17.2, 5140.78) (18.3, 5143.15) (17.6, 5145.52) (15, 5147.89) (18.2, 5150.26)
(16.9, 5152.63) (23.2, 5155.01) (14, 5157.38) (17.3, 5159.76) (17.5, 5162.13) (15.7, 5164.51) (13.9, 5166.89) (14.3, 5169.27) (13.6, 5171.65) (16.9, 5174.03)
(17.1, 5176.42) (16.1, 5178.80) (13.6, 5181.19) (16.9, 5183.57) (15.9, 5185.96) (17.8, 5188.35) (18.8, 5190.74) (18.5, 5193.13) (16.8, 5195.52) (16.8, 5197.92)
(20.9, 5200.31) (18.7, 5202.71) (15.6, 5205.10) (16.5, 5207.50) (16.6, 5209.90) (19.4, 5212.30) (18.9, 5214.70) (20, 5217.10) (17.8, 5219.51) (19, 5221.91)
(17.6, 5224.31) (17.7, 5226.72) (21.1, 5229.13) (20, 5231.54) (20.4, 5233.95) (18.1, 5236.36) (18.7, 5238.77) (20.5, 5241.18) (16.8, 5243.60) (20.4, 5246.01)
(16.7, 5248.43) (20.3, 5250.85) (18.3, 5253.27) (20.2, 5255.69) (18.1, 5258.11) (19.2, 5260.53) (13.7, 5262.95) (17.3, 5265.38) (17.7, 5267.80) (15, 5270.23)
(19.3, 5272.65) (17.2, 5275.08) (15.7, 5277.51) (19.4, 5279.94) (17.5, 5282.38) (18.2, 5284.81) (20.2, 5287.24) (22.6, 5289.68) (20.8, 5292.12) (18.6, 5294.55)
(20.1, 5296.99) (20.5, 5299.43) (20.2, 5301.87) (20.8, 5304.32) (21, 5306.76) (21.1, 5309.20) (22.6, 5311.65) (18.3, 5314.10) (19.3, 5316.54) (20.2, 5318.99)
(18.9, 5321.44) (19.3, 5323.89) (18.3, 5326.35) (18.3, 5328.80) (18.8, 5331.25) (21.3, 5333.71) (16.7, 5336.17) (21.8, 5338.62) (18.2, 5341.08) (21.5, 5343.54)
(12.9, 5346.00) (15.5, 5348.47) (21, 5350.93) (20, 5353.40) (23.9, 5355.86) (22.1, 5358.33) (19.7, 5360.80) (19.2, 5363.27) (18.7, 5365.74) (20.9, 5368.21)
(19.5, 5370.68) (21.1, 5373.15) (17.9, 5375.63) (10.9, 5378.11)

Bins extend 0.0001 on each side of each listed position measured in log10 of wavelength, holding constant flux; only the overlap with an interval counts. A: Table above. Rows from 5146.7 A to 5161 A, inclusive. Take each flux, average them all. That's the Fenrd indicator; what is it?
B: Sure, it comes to 17.4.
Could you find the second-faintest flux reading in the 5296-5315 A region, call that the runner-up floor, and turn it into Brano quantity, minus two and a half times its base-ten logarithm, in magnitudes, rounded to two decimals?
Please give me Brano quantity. -3.26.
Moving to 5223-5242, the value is -3.12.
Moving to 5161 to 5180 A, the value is -2.86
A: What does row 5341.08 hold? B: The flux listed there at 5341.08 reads 18.2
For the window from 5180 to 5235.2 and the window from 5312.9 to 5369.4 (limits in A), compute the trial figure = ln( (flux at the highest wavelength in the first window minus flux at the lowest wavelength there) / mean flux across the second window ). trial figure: -1.0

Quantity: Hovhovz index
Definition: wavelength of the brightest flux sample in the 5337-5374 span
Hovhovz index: 5355.86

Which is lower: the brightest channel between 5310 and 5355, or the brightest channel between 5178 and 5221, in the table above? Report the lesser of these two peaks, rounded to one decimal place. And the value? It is 20.9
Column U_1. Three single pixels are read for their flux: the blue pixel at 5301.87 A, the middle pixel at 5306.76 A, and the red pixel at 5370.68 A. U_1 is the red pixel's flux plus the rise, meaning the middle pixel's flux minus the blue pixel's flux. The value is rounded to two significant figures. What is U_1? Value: 20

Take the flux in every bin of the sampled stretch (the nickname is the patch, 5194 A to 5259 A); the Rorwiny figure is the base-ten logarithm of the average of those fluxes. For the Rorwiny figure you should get 1.27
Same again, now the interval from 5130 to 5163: 1.25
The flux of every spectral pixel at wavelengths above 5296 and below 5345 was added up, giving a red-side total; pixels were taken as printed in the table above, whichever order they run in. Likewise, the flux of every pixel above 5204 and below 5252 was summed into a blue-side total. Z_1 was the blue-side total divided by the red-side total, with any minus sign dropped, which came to 0.94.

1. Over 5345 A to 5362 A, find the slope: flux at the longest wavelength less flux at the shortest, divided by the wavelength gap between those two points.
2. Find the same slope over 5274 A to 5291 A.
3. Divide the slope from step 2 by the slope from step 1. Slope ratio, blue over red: 0.80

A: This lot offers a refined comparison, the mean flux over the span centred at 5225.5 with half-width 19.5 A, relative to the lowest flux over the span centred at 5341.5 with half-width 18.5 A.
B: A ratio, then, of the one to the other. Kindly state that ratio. 1.45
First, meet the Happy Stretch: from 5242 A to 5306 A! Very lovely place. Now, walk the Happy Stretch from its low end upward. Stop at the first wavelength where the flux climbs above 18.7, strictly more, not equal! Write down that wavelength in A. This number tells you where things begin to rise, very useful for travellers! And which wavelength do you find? 5246.01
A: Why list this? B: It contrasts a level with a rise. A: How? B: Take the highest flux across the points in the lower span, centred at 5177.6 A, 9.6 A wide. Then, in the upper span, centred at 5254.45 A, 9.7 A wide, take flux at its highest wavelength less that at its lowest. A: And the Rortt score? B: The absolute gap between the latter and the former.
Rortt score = 19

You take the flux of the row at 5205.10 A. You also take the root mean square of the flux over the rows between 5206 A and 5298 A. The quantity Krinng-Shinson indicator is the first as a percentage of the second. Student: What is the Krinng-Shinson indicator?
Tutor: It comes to 84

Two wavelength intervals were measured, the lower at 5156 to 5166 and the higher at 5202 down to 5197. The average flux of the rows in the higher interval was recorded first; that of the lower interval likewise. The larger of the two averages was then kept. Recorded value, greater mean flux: 18.9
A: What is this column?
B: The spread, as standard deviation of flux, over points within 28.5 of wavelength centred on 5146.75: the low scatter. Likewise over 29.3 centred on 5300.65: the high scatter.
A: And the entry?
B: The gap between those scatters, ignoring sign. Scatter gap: 1.1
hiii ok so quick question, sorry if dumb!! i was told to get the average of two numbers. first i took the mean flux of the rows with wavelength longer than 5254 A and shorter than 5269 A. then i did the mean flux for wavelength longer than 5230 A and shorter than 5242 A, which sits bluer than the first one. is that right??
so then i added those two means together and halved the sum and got 18.6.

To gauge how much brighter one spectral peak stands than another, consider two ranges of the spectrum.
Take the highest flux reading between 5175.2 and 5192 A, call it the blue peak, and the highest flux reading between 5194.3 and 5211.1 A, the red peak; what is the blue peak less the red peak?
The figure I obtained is -2.1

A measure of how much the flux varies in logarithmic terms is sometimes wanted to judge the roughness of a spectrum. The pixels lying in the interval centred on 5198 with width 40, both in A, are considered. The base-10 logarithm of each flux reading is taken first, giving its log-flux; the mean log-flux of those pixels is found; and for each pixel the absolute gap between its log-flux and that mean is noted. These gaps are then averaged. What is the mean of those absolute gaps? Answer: 0.0376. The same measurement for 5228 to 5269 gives 0.0357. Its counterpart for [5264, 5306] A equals 0.0382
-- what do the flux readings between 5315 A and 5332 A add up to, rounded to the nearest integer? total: 133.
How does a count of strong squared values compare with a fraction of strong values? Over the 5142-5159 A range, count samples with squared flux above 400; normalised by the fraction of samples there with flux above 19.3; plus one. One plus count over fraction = 8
